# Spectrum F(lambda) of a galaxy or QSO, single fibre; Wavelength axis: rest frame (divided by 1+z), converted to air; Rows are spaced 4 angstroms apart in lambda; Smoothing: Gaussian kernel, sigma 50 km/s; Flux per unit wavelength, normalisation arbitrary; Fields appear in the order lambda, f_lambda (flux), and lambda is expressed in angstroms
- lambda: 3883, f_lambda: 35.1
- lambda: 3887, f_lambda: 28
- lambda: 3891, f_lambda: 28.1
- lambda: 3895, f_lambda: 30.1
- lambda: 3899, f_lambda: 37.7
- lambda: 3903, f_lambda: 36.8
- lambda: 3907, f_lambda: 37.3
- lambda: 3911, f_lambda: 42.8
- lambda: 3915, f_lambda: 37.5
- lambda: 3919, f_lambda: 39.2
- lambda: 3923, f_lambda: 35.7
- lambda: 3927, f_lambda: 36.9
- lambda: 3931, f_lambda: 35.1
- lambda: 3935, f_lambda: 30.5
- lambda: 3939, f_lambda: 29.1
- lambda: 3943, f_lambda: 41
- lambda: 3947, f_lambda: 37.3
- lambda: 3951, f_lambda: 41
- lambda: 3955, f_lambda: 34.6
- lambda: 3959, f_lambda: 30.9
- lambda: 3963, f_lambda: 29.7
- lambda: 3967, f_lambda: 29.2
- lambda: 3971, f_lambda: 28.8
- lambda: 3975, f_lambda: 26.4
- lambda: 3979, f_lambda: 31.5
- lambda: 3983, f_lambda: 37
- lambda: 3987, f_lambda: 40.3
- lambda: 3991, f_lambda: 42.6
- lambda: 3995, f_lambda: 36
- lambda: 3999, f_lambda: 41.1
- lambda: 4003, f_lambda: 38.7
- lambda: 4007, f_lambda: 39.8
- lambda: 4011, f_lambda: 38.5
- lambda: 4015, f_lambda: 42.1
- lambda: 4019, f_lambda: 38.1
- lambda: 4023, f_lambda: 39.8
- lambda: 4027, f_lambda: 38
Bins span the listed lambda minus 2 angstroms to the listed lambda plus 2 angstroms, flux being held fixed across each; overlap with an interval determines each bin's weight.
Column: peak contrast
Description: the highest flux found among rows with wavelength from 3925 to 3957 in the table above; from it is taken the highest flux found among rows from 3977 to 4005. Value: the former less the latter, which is -1.6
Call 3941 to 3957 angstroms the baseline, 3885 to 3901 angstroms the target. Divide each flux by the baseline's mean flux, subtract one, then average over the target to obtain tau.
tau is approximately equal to -0.19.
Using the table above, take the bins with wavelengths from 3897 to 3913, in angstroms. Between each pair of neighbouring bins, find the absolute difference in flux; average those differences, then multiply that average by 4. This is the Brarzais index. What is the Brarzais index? 9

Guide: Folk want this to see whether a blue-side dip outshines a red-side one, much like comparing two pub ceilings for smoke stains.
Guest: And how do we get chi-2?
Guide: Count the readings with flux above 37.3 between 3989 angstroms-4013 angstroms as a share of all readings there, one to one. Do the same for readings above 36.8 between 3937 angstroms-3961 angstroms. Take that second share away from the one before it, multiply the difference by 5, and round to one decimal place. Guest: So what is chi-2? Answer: 1.7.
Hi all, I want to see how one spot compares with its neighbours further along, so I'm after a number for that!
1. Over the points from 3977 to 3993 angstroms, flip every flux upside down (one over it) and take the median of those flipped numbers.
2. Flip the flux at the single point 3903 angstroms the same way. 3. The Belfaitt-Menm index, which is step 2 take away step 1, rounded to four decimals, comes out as 0.0013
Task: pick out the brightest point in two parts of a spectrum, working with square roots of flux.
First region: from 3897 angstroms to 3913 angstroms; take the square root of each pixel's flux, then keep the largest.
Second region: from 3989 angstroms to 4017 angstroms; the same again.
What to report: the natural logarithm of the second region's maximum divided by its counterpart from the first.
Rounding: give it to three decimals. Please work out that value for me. -0.002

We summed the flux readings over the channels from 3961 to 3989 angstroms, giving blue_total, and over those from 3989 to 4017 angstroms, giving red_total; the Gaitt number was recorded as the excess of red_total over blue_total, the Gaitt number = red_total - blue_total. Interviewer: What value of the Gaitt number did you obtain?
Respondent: 56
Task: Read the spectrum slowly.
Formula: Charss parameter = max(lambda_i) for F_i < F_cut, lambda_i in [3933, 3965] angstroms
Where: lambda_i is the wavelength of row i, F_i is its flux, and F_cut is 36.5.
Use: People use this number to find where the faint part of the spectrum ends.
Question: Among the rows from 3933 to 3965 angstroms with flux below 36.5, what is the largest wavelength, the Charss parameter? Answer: 3963 angstroms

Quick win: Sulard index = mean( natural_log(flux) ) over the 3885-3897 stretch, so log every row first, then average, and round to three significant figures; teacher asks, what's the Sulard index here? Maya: 3.36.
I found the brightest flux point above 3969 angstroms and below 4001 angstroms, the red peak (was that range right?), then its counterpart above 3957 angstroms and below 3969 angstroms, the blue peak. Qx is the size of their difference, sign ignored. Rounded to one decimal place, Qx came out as 11.7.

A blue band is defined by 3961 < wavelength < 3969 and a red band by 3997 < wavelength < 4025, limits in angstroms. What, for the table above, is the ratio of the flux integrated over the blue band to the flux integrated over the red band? 0.21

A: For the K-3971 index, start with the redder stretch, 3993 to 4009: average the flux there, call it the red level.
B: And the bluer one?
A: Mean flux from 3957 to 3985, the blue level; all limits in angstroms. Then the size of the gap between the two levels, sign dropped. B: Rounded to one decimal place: 8.4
